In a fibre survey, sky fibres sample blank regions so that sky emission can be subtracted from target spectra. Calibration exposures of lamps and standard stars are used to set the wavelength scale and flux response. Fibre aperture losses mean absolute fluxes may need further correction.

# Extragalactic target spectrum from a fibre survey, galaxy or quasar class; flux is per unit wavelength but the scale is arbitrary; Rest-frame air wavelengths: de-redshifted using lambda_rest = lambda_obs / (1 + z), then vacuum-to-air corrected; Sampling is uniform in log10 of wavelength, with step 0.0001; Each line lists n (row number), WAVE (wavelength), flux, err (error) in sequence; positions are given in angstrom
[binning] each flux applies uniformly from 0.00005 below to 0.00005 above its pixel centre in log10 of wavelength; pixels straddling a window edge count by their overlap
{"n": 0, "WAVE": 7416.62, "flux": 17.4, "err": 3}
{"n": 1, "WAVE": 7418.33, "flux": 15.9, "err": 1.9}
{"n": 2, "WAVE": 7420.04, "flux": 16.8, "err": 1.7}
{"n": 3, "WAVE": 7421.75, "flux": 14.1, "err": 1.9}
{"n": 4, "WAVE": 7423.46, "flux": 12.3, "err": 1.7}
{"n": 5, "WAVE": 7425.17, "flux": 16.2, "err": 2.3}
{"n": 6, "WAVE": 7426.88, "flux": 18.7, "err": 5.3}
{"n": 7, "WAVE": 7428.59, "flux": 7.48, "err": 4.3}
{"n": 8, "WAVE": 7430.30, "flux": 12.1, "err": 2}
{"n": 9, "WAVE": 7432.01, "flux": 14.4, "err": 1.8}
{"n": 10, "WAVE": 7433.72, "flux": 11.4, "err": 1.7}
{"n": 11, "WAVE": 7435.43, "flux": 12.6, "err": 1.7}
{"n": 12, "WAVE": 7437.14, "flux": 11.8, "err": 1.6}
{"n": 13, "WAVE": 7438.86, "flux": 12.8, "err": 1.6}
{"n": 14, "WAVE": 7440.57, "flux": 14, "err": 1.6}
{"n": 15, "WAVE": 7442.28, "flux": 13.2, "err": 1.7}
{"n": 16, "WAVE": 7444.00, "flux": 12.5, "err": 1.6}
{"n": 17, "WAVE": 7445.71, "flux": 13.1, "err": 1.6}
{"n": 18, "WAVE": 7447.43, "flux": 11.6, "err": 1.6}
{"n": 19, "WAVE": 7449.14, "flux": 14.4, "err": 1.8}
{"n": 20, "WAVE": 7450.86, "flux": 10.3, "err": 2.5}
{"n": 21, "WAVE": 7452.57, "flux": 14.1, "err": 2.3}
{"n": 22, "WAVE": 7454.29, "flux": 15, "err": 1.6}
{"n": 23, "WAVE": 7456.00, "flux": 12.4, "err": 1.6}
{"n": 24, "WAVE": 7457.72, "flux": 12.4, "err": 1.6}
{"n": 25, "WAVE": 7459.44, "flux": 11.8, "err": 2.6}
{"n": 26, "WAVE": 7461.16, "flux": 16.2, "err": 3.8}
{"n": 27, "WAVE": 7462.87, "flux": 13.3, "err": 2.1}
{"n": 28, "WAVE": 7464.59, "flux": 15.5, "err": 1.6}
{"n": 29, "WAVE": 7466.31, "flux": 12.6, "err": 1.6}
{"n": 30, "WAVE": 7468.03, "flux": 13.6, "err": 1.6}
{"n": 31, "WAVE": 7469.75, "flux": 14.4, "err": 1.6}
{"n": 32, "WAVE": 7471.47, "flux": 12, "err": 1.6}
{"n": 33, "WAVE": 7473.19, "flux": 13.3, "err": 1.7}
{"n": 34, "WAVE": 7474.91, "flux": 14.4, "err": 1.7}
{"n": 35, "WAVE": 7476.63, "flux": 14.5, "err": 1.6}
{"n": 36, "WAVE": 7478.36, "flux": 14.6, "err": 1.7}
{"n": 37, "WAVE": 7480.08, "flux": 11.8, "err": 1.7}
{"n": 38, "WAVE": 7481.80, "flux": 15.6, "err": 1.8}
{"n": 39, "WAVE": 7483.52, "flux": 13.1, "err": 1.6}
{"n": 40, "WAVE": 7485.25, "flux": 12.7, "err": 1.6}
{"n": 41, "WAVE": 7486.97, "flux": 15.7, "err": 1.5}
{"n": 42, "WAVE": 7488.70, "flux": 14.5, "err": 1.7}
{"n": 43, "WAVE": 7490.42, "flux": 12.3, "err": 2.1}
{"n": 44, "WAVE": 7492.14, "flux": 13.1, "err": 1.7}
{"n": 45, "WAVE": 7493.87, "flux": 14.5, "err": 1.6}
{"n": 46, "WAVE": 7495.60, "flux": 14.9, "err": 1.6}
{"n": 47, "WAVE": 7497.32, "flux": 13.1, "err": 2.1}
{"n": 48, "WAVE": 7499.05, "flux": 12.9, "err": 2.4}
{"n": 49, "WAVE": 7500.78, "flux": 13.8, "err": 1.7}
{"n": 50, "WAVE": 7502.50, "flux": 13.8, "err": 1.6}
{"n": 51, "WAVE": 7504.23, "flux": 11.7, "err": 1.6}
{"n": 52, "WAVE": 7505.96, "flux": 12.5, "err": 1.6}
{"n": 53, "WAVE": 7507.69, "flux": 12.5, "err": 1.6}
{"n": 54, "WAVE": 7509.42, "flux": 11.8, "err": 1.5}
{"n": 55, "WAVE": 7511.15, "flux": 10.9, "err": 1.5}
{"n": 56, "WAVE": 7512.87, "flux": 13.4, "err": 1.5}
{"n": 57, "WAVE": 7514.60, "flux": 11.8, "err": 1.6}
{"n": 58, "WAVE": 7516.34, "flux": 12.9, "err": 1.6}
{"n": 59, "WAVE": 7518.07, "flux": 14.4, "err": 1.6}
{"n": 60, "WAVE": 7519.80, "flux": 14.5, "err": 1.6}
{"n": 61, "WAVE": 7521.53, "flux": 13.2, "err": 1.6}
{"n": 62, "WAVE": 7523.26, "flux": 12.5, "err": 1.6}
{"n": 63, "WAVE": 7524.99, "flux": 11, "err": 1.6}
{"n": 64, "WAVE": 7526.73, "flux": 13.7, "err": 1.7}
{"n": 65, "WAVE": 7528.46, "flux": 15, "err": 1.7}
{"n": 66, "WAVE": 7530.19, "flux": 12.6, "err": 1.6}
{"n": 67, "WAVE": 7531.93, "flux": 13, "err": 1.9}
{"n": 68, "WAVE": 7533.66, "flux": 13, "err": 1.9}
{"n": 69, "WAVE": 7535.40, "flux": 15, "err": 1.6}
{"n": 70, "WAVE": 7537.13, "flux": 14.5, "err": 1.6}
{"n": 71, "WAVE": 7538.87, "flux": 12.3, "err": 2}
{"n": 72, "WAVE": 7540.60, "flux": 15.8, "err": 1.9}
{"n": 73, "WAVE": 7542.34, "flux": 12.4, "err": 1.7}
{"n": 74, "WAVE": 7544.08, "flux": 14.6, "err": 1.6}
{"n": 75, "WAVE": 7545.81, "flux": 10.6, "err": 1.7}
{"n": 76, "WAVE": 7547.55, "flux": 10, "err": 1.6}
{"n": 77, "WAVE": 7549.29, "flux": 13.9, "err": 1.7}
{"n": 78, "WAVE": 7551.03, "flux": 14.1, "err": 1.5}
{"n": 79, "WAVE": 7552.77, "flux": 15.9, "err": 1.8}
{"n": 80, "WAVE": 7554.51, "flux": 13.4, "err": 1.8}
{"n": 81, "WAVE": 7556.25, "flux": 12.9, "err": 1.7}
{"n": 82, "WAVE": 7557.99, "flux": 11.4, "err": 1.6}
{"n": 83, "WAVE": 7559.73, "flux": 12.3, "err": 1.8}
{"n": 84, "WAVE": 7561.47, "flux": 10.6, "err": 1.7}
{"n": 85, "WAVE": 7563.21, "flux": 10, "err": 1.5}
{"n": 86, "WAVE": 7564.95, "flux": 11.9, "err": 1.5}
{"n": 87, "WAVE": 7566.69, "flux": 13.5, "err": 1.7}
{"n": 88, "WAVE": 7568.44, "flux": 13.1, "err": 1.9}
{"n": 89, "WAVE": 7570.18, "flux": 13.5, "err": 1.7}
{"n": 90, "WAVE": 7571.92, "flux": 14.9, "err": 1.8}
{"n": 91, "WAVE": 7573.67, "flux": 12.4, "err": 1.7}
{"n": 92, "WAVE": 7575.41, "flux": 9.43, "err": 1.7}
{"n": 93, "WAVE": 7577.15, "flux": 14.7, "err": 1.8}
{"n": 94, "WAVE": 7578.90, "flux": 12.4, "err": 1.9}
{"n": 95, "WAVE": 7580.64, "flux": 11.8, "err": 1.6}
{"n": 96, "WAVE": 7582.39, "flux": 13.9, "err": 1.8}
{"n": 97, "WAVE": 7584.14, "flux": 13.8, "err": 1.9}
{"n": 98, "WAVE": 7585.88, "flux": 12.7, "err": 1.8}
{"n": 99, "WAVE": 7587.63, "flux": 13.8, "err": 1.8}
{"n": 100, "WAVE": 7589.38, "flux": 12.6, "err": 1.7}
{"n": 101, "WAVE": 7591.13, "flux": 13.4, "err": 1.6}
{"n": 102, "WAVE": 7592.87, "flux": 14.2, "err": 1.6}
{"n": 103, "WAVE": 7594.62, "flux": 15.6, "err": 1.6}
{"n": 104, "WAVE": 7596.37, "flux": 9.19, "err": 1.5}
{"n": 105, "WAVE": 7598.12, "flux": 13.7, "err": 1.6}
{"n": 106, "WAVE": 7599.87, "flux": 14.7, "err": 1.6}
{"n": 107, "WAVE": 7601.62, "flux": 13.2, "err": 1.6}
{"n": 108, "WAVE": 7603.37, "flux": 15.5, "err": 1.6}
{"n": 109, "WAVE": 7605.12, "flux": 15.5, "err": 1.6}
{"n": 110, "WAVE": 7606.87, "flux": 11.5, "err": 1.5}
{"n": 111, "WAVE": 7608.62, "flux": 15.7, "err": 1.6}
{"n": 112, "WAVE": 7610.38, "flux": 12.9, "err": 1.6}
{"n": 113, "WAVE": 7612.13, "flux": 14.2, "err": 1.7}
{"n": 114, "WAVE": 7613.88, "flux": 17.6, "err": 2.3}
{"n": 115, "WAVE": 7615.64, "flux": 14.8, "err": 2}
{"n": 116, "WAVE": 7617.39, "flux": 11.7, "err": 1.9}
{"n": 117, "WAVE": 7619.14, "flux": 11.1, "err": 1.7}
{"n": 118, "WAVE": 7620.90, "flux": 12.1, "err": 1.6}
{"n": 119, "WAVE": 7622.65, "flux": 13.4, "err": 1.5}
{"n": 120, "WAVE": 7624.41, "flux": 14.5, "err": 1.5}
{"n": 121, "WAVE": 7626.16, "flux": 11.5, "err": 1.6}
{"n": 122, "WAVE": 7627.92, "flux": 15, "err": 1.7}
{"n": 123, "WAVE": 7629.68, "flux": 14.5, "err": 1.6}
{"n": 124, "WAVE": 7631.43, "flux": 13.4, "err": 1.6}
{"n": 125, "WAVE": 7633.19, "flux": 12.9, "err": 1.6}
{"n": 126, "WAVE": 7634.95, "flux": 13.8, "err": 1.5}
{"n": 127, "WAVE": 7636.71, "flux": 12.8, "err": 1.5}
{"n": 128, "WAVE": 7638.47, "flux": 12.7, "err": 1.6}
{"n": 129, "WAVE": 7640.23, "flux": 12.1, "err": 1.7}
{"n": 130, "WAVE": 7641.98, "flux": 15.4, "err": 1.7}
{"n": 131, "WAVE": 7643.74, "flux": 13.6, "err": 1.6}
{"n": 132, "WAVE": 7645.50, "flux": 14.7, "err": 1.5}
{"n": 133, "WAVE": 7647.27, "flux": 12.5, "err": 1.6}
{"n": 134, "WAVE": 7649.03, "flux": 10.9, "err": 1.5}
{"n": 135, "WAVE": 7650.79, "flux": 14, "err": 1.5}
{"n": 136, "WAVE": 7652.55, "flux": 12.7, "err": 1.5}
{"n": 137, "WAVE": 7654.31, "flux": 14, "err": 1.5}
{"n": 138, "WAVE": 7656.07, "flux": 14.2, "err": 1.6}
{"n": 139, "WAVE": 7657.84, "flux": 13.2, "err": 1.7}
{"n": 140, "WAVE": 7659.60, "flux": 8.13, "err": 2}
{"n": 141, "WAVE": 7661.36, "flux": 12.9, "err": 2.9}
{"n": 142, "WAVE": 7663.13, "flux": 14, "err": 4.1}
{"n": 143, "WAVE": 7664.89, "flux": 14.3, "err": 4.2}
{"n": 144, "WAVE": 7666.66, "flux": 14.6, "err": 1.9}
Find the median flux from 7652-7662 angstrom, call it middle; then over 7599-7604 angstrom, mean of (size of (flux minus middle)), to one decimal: 1.4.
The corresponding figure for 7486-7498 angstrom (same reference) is 1.2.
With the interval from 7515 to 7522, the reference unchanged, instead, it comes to 0.8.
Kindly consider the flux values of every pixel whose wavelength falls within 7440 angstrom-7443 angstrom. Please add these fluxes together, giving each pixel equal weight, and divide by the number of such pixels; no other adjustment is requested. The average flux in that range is 13.6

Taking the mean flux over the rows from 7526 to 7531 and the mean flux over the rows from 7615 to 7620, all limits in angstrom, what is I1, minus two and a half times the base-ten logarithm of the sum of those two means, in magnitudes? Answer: -3.55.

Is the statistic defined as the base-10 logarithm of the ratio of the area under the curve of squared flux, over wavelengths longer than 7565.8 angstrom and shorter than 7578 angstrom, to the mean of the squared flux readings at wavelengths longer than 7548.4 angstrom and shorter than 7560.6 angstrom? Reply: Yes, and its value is 1.07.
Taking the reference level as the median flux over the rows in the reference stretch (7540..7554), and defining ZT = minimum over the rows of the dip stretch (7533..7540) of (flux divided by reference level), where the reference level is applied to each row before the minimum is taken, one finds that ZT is 0.879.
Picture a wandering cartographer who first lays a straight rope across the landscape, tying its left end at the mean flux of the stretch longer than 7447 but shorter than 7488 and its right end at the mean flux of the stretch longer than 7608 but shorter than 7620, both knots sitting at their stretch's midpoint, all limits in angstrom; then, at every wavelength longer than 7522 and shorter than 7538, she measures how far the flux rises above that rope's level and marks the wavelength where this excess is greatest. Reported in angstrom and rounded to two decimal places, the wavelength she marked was 7528.46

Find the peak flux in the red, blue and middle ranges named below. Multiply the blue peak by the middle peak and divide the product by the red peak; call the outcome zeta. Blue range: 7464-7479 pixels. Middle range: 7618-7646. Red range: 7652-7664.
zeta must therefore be 16.8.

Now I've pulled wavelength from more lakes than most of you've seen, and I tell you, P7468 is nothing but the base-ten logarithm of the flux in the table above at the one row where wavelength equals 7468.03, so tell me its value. 1.13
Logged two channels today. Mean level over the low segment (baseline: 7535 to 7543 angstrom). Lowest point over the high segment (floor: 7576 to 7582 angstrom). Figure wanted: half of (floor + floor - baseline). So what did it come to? 4.8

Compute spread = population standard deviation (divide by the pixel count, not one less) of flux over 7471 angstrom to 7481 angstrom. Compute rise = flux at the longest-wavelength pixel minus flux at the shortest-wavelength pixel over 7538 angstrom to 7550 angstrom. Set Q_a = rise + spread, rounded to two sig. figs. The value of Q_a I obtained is 2.8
